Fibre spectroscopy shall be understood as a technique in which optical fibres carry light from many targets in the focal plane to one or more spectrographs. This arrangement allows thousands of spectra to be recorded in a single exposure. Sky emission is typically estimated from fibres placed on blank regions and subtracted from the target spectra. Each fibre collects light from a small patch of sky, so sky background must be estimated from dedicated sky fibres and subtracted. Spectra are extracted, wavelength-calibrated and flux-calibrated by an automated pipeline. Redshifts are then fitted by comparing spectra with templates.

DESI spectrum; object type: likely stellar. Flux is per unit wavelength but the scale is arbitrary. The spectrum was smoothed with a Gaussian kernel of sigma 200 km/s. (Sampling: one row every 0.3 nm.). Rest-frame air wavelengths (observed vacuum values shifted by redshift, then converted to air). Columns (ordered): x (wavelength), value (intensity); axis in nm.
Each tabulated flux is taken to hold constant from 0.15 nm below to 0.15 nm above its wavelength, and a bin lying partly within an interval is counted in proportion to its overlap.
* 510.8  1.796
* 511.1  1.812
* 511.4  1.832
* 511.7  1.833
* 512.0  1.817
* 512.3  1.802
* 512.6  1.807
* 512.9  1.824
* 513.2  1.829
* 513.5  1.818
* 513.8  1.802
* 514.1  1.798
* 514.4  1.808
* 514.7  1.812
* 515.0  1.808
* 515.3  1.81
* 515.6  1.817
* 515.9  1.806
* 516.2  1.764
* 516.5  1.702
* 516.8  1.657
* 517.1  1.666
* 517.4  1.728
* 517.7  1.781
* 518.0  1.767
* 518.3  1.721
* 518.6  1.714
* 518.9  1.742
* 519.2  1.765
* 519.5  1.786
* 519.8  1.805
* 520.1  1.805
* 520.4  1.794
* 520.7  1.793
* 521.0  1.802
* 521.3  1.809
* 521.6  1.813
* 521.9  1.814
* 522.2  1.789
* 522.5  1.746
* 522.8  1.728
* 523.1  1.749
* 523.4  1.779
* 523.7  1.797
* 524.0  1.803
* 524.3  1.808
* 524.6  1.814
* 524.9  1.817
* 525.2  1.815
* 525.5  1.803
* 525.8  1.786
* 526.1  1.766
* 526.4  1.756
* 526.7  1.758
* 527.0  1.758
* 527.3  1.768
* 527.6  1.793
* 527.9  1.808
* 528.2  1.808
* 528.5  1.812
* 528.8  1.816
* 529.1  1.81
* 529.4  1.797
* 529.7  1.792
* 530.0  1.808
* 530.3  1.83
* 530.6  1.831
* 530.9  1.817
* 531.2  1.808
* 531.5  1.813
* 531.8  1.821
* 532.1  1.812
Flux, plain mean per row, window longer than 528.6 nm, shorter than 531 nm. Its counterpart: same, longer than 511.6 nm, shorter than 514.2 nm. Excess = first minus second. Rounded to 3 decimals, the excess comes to -0.002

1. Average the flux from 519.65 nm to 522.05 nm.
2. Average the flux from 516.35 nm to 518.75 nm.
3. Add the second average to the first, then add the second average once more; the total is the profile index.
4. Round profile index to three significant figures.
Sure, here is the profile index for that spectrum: 5.24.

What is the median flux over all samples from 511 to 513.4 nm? 1.82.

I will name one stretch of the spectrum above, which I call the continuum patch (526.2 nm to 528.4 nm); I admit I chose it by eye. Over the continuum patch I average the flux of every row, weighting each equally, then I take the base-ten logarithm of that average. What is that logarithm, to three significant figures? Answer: 0.250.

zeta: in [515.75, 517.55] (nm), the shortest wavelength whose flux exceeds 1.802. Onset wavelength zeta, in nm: 515.9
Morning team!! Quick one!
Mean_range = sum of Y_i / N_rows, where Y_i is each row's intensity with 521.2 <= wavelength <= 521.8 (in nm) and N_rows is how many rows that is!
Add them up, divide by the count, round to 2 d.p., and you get 1.81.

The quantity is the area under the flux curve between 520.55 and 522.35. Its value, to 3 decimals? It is 3.246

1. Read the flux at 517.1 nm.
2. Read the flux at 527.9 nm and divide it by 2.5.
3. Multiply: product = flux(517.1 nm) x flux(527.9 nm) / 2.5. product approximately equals 1.205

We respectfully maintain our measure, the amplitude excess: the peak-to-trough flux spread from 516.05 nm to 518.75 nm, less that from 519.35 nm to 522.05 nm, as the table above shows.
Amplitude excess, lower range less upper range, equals 0.10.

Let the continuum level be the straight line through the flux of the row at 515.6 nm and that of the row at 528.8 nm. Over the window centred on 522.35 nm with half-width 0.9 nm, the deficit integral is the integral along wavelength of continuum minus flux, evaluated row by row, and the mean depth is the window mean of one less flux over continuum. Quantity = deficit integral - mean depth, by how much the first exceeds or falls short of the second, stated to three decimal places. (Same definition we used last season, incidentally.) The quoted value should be 0.054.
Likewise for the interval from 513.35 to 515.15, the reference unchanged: 0.012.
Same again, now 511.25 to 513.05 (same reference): -0.002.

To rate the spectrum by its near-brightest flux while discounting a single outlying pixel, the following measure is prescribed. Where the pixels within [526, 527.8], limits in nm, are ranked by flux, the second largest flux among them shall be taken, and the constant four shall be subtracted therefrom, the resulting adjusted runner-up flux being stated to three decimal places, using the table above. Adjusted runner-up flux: -2.232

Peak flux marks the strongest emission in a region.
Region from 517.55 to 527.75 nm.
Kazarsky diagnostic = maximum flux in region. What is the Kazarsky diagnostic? 1.817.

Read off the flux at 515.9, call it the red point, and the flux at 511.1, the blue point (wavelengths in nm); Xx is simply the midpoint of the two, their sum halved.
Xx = 1.81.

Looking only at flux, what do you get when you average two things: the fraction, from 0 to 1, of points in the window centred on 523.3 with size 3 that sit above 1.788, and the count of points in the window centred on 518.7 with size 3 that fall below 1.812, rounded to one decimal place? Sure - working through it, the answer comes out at 5.3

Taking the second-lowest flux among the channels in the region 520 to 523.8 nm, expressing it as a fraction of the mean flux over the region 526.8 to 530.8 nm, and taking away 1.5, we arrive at -0.53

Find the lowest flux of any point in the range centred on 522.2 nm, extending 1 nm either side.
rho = 1.728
